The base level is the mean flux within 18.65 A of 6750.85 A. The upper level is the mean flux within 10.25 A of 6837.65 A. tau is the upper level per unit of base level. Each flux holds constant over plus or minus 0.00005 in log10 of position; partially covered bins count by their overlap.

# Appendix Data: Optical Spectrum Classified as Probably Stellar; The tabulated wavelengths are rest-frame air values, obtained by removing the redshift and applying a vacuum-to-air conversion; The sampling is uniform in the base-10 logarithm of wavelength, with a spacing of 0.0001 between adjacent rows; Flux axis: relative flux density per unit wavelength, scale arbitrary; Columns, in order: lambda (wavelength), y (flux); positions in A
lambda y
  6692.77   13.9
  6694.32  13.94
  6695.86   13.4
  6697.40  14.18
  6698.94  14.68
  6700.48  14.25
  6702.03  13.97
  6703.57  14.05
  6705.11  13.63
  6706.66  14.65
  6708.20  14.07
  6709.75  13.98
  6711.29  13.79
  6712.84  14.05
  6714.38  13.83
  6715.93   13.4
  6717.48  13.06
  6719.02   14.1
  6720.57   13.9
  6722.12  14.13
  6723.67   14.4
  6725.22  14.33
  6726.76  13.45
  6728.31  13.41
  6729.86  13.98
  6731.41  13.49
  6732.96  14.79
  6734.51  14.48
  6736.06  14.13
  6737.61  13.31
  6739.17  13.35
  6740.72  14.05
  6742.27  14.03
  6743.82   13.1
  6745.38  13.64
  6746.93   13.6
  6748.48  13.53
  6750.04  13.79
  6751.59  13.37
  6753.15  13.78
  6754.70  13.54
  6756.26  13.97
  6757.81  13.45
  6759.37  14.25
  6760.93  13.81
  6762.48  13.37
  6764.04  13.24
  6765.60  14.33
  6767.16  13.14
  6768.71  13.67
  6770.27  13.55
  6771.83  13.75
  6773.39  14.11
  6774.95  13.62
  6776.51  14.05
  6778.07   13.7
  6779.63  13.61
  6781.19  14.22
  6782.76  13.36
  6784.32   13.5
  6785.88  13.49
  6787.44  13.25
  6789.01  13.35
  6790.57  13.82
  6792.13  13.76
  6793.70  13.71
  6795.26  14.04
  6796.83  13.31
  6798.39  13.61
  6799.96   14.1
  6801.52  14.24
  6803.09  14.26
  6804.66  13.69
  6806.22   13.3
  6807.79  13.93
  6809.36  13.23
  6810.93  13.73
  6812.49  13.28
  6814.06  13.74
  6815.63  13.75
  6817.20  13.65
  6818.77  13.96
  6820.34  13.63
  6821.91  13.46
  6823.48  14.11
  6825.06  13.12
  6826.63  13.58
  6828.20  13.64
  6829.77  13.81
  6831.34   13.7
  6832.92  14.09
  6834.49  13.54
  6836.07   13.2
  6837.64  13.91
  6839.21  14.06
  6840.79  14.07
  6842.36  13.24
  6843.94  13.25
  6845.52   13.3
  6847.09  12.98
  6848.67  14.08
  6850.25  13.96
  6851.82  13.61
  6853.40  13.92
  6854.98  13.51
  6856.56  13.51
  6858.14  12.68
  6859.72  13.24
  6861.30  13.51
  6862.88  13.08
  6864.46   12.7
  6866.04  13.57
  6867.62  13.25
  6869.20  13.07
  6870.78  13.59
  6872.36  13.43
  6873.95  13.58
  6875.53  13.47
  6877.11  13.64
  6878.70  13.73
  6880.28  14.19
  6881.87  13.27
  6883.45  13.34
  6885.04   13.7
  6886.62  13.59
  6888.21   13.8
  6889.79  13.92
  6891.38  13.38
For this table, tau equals 0.990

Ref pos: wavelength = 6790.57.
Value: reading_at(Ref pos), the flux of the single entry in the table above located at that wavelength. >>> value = 13.82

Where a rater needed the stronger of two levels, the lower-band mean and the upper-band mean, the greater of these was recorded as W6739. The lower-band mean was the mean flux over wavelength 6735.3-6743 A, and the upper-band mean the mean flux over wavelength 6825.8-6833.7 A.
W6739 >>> 13.8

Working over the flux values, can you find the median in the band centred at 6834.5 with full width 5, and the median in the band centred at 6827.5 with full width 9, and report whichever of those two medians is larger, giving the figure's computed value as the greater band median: 13.7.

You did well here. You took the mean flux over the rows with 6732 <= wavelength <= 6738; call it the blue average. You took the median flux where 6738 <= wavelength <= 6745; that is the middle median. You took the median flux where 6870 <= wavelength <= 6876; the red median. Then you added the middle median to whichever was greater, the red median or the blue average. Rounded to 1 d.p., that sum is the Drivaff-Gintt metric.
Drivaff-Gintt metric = 27.9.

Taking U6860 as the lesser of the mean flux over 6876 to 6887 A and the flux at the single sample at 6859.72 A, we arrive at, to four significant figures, 13.24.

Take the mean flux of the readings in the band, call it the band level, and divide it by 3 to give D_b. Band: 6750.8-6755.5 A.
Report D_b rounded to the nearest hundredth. 4.52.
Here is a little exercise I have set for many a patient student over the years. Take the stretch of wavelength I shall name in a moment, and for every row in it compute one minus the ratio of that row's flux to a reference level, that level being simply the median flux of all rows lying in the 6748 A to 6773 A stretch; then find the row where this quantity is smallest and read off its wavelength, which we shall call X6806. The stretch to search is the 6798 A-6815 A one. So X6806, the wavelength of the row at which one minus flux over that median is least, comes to 6803.09 A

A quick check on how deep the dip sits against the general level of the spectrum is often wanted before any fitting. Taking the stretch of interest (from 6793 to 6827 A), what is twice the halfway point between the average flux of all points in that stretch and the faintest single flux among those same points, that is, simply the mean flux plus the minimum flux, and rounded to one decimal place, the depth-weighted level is 26.8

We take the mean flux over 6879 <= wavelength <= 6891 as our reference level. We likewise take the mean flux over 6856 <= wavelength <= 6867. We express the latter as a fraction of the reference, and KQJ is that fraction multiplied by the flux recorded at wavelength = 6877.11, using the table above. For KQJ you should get 13.14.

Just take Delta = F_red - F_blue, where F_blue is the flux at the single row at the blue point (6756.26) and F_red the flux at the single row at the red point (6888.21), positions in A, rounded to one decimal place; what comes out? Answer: -0.2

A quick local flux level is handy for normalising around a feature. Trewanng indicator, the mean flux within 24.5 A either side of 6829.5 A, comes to 13.64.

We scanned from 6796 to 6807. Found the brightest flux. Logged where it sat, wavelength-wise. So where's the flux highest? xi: 6803.09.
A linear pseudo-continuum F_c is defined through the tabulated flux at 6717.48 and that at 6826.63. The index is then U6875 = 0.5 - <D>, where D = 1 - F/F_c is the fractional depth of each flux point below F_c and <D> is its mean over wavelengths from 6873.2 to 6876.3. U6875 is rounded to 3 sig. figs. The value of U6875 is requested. 0.479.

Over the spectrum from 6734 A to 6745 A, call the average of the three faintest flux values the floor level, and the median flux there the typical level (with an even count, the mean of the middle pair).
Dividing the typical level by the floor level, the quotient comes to 1.06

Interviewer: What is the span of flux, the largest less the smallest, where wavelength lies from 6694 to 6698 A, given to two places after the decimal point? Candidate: 0.78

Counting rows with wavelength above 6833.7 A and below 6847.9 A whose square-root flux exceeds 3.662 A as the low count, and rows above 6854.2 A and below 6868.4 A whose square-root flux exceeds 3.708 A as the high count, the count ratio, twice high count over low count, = 0.0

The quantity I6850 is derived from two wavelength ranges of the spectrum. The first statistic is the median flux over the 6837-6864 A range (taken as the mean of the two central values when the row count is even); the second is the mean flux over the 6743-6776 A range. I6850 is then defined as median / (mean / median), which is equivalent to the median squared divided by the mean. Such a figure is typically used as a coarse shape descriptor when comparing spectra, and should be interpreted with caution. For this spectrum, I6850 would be 13.4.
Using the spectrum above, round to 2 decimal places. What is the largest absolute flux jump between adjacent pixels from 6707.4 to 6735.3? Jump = 1.30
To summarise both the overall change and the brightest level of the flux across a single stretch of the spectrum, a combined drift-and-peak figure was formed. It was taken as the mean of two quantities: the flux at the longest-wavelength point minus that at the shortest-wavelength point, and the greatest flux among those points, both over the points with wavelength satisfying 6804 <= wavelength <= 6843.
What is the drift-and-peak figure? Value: 6.83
